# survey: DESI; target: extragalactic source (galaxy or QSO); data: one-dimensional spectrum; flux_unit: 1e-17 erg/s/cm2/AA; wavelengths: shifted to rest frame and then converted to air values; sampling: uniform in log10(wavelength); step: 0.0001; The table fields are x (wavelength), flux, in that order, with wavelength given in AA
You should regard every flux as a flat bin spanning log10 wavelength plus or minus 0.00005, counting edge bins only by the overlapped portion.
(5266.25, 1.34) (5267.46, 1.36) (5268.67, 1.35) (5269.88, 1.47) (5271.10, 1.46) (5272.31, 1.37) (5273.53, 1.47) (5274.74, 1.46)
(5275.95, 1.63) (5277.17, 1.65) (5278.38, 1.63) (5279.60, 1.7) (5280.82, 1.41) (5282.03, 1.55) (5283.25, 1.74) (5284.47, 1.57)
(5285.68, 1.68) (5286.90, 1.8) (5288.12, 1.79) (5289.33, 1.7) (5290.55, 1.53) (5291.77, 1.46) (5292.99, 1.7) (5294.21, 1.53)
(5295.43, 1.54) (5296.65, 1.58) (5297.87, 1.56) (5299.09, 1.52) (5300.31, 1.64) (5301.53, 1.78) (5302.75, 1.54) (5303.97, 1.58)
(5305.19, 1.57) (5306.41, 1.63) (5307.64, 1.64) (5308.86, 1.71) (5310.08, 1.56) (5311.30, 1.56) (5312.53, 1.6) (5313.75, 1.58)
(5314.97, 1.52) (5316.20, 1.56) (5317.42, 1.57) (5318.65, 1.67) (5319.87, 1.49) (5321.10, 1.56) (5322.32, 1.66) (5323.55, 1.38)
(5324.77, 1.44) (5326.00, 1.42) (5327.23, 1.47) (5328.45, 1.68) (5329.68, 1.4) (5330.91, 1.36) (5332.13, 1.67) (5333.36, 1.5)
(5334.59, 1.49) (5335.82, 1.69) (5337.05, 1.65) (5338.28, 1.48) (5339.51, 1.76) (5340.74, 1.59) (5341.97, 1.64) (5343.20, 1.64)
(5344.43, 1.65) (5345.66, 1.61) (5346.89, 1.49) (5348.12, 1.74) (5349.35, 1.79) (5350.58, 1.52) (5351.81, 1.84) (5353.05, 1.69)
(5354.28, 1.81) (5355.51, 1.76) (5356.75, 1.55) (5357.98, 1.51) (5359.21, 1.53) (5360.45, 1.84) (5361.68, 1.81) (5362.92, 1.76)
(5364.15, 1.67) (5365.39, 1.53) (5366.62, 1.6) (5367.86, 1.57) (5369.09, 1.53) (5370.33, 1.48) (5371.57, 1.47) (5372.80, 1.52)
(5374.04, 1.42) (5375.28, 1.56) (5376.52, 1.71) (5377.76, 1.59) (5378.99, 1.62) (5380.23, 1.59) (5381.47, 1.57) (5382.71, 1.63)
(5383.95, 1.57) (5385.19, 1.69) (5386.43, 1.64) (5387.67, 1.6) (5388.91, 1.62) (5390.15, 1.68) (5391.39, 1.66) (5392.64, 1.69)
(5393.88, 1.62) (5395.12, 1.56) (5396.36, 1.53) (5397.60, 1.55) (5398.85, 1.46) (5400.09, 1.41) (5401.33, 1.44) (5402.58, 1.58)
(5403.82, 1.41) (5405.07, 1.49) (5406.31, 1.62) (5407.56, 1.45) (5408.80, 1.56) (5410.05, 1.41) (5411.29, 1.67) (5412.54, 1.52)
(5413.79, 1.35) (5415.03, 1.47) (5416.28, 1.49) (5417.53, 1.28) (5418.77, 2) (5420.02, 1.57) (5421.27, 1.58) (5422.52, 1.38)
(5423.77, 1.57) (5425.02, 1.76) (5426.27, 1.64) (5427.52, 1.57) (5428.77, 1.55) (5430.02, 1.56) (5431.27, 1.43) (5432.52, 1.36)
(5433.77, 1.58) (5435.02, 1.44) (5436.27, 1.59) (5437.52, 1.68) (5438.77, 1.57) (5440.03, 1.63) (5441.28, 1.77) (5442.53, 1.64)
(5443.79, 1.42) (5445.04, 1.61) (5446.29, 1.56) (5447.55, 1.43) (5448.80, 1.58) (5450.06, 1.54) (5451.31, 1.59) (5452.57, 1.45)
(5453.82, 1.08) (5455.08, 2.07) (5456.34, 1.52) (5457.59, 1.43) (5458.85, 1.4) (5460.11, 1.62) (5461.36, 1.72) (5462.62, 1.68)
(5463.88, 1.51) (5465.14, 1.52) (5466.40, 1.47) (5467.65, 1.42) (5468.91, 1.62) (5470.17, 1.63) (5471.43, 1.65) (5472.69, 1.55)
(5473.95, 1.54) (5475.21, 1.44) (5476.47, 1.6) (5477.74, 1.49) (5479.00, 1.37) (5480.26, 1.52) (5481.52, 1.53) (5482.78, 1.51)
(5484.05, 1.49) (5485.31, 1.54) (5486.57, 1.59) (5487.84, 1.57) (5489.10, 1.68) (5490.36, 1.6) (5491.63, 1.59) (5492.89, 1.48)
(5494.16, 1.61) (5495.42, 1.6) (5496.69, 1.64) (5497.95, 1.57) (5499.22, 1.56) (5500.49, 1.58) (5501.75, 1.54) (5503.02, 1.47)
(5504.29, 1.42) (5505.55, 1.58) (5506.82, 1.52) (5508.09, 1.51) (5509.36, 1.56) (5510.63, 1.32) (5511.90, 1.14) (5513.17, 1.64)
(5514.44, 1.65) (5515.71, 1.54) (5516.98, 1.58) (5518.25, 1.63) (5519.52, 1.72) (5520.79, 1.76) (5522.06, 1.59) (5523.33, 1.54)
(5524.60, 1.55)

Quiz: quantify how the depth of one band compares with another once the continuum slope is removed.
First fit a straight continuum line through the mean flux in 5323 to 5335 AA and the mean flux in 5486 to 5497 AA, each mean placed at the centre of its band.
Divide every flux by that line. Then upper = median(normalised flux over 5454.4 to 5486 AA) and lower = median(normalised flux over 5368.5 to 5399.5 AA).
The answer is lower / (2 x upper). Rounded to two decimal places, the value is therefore 0.54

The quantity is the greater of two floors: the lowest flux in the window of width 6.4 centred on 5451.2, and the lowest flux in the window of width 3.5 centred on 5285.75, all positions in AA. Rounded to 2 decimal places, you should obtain 1.57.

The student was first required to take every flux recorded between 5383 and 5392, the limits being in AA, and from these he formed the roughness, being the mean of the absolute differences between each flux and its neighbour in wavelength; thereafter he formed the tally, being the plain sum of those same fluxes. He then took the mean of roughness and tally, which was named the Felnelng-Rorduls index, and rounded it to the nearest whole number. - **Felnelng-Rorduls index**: 6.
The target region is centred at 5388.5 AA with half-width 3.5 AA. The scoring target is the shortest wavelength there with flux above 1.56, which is 5385.19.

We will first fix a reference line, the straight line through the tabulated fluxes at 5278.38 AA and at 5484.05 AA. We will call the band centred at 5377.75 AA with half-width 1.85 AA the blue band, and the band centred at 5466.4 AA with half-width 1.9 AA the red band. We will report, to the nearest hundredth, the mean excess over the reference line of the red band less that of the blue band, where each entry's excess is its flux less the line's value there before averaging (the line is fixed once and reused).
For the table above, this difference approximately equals -0.11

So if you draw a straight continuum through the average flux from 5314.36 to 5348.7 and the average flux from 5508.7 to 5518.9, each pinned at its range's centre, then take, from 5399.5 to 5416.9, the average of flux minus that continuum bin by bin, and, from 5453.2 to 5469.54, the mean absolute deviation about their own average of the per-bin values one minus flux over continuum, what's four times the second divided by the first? -8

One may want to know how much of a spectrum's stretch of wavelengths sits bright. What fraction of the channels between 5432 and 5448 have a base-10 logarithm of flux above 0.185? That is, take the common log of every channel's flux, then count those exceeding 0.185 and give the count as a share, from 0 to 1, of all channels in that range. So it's 0.7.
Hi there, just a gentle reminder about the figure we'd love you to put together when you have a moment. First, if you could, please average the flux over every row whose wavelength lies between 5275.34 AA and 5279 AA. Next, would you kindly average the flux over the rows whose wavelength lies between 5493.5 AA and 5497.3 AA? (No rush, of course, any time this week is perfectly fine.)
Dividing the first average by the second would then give 1.01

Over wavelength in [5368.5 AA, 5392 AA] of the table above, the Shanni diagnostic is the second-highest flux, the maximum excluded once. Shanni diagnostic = 1.69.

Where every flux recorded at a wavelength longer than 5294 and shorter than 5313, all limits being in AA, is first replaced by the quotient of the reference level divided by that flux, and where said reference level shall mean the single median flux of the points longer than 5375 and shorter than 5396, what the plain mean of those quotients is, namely 1.02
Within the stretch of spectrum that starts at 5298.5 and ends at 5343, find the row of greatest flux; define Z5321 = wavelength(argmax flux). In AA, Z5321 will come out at 5301.53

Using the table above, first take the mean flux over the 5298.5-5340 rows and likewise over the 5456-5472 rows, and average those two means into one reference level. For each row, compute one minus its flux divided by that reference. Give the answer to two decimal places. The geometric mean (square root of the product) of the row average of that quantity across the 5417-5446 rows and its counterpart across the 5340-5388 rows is 0.02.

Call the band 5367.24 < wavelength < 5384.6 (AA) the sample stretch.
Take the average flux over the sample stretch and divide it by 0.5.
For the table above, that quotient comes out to 3.12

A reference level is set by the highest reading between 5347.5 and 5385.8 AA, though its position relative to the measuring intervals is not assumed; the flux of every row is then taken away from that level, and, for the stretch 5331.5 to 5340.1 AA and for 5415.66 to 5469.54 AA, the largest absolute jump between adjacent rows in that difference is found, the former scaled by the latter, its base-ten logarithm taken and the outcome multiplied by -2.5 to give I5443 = 1.4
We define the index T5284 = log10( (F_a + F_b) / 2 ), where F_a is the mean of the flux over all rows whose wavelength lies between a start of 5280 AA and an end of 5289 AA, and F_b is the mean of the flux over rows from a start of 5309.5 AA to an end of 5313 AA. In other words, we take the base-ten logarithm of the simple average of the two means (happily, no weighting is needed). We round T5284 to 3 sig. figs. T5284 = 0.207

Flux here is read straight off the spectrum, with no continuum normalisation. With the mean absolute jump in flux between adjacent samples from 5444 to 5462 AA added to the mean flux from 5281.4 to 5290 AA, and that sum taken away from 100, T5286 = 98.1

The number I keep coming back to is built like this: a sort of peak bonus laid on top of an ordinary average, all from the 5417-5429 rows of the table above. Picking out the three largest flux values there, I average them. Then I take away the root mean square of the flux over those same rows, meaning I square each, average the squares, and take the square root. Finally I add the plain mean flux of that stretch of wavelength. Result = 1.79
